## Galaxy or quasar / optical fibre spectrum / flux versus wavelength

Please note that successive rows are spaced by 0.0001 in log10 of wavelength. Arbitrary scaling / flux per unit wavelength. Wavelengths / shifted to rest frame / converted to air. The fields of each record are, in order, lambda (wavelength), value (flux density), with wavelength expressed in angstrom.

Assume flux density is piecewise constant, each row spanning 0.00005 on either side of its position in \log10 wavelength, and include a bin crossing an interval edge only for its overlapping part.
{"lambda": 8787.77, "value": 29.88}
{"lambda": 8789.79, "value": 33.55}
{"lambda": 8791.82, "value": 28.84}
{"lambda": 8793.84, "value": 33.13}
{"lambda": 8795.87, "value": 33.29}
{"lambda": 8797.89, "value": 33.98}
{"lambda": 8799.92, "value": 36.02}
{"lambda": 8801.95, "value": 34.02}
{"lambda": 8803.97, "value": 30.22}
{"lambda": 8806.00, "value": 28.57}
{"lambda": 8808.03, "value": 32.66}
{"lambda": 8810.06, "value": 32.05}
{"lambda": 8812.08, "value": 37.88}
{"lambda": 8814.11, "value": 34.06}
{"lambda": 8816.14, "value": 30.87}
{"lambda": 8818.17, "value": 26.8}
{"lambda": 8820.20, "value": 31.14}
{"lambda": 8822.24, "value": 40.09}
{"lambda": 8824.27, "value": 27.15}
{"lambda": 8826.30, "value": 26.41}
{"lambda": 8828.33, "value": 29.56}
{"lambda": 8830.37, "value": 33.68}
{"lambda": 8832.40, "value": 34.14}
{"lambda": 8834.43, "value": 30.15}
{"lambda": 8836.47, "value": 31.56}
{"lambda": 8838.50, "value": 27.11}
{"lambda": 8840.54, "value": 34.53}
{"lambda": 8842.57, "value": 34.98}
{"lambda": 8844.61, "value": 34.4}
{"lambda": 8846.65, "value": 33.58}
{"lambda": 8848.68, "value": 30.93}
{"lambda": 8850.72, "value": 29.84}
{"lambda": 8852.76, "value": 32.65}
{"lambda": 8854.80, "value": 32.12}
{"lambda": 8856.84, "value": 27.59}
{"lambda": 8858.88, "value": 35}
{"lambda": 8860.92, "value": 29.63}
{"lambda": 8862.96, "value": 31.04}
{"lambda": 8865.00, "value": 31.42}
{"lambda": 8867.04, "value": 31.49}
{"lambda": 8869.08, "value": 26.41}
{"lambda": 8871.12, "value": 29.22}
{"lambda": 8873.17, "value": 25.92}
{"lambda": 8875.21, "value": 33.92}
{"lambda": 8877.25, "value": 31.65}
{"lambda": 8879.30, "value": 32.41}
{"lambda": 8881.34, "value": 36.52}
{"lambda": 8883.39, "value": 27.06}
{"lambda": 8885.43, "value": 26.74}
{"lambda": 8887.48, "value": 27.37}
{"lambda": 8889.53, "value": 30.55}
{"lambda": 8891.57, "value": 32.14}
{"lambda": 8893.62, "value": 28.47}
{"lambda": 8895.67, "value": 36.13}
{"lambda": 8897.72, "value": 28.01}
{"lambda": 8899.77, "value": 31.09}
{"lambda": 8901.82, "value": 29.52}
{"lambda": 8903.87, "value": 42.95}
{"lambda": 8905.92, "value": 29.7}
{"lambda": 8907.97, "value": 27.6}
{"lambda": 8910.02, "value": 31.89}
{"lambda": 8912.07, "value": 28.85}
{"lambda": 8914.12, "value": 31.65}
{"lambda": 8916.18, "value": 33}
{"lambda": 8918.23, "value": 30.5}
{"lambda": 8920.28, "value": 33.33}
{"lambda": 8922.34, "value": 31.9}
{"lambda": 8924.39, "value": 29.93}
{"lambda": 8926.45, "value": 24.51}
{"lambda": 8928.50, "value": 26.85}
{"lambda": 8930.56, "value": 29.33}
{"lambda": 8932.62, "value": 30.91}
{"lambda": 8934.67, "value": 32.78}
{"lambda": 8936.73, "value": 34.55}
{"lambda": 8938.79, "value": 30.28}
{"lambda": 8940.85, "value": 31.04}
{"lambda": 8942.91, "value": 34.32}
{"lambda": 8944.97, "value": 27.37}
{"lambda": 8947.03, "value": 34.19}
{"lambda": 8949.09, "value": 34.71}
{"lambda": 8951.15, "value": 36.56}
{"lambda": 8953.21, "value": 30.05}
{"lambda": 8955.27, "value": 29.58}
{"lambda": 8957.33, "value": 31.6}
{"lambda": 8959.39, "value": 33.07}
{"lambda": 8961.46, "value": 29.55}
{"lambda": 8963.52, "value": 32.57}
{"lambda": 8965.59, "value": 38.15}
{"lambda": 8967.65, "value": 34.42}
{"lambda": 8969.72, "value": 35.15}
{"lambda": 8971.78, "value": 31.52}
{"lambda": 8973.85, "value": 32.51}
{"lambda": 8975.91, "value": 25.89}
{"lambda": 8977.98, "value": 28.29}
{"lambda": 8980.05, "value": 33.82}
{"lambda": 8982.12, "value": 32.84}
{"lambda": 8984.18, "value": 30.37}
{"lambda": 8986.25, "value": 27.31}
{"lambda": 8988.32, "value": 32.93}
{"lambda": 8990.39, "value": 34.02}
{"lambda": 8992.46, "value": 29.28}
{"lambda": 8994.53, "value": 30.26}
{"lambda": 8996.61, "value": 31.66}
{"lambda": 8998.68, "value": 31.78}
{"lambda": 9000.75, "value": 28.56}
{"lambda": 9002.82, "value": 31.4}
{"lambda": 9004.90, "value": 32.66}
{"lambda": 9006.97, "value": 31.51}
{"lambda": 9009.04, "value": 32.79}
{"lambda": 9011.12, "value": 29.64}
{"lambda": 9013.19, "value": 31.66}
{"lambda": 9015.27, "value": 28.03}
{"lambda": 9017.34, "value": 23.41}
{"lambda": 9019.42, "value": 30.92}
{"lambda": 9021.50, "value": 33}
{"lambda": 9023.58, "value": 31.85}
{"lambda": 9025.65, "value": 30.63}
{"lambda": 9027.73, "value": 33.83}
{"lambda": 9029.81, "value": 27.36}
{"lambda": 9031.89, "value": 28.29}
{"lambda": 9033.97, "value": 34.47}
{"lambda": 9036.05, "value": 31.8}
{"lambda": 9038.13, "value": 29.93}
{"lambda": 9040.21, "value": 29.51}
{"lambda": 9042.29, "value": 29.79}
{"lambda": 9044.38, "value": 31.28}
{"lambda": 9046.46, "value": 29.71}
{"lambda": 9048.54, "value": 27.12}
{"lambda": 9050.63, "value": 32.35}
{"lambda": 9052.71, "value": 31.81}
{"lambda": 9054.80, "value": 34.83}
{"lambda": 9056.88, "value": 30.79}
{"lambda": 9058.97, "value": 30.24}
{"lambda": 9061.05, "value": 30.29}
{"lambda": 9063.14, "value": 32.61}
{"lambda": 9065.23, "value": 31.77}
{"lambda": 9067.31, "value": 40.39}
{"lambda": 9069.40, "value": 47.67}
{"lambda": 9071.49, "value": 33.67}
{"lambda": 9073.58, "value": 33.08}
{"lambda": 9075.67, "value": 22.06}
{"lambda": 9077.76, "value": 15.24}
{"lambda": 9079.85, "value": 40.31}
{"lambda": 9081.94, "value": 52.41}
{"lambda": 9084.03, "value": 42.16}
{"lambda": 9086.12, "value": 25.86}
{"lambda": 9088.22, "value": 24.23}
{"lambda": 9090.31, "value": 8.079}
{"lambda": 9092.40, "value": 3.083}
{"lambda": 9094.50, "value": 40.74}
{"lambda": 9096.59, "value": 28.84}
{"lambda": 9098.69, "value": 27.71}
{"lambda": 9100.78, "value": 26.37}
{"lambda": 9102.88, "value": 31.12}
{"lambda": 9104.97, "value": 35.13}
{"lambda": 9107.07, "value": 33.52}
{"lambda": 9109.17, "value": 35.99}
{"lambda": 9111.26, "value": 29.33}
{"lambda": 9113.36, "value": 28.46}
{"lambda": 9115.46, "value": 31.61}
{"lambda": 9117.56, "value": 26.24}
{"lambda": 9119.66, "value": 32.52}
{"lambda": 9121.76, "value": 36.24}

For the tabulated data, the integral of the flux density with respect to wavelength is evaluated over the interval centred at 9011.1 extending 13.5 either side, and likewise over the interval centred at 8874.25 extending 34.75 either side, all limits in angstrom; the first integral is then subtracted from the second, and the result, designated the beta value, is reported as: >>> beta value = 1347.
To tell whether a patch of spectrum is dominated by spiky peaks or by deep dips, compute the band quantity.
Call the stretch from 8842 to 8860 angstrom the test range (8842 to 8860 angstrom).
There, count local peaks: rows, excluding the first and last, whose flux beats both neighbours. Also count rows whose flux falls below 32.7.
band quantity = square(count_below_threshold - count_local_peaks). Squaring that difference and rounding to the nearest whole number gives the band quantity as 16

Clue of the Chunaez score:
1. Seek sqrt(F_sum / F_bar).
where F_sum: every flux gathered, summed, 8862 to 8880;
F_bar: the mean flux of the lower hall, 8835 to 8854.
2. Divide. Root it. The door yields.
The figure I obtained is 2.92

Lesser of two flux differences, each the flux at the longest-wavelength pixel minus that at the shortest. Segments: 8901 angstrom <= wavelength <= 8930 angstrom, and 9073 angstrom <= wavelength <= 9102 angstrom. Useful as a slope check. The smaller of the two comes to -7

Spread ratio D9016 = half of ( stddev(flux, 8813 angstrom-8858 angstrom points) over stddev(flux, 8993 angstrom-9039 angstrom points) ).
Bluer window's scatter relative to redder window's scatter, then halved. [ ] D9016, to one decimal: 0.7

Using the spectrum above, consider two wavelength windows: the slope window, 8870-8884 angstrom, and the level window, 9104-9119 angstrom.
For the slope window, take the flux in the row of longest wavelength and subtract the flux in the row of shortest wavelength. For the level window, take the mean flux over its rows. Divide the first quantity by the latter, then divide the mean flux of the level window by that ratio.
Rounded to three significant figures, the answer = -458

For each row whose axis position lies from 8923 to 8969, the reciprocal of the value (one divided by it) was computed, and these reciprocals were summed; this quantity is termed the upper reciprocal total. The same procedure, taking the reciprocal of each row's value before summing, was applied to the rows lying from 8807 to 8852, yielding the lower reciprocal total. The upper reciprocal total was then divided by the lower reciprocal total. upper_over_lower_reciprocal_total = 1.01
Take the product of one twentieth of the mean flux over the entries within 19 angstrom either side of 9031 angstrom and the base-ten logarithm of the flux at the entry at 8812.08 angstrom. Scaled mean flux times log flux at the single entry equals 2.38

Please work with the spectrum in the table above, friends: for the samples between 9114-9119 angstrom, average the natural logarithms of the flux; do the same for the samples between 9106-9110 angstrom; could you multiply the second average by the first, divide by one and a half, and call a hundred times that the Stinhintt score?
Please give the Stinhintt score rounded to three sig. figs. 795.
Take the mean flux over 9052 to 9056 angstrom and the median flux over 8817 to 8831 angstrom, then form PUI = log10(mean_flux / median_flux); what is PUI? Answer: 0.052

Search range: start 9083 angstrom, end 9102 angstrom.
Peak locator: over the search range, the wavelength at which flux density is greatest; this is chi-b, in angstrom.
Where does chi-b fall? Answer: 9084.03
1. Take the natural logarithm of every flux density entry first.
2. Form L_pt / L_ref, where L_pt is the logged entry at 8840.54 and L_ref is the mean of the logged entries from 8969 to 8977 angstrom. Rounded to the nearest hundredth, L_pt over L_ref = 1.03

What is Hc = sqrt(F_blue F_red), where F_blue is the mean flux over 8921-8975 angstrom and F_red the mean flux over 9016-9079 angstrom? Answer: 31.4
